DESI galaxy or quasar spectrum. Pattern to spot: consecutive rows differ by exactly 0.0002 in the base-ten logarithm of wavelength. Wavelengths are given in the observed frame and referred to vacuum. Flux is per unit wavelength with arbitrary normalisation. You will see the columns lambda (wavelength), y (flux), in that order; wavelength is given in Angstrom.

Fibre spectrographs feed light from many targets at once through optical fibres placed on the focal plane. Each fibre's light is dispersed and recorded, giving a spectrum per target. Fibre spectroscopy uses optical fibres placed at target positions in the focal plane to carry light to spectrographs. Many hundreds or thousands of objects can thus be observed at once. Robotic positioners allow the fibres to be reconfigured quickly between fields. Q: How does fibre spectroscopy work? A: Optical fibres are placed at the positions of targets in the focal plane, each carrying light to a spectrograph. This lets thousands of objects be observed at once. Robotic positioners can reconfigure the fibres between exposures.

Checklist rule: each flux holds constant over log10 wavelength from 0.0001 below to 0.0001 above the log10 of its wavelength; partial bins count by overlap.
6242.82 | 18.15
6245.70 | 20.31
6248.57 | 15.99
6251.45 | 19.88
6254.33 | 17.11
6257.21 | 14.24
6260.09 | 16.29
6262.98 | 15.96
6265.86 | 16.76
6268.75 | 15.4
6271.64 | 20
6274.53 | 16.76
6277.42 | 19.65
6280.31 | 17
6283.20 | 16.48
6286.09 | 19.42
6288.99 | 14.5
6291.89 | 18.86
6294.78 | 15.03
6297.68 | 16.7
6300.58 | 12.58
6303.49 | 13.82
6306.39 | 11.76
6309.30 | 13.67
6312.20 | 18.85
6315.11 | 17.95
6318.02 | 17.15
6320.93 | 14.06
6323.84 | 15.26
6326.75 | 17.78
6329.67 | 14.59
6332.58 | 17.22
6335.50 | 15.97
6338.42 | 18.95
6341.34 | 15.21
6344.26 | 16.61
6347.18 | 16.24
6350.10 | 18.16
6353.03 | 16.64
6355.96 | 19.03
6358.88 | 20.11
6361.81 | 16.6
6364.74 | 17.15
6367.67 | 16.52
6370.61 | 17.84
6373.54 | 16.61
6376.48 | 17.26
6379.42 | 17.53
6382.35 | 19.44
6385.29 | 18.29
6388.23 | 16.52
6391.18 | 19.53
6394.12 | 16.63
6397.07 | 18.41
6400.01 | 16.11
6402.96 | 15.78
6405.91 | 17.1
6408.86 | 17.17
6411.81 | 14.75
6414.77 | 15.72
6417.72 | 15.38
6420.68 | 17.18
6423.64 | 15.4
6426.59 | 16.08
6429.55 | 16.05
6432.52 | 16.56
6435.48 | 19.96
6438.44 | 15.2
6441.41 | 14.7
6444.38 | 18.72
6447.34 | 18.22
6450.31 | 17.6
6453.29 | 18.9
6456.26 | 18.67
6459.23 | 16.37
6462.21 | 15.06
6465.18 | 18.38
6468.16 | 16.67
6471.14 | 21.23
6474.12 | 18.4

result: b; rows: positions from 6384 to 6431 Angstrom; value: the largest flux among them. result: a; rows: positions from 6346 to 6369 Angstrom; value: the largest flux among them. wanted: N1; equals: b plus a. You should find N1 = 39.6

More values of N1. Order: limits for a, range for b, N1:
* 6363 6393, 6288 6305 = 38.4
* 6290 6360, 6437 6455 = 39.0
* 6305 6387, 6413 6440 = 40.1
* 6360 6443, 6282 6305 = 39.4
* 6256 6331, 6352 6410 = 40.1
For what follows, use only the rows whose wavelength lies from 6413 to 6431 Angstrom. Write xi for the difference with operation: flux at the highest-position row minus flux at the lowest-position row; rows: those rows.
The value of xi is 0.3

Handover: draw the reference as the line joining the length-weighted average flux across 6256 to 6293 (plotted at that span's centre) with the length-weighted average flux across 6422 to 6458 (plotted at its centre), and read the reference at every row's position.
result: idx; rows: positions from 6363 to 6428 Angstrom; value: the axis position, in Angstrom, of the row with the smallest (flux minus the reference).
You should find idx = 6411.81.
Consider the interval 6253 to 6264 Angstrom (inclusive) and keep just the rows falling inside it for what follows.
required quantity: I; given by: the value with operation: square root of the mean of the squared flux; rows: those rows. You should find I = 15.9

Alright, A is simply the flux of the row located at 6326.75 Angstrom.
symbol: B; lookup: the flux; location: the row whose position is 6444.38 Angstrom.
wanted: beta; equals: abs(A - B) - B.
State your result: -17.8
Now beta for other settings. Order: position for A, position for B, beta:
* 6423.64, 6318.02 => -15.4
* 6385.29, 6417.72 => -12.5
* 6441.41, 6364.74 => -14.7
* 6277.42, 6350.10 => -16.7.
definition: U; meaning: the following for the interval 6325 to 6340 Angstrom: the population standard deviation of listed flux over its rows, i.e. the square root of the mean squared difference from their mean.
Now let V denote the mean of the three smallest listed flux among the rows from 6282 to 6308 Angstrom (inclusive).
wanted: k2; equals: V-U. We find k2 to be 11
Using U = 1.5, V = 12.7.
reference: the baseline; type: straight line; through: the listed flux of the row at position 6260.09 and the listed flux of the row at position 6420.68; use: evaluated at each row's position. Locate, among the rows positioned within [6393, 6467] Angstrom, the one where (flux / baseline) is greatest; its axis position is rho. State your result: 6435.48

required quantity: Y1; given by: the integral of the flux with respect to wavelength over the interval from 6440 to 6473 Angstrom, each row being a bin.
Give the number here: 584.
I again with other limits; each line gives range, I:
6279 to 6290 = 16.9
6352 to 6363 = 18.2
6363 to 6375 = 17.0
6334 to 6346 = 16.7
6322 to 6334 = 16.3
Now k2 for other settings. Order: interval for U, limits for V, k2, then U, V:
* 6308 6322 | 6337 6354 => 14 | 2.1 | 16.0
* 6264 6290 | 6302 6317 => 11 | 1.8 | 13.1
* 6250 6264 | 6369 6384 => 15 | 1.8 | 17.1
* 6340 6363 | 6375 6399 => 15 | 1.5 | 16.8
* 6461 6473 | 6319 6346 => 12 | 2.3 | 14.6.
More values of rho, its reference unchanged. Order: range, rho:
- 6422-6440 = 6435.48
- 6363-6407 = 6391.18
